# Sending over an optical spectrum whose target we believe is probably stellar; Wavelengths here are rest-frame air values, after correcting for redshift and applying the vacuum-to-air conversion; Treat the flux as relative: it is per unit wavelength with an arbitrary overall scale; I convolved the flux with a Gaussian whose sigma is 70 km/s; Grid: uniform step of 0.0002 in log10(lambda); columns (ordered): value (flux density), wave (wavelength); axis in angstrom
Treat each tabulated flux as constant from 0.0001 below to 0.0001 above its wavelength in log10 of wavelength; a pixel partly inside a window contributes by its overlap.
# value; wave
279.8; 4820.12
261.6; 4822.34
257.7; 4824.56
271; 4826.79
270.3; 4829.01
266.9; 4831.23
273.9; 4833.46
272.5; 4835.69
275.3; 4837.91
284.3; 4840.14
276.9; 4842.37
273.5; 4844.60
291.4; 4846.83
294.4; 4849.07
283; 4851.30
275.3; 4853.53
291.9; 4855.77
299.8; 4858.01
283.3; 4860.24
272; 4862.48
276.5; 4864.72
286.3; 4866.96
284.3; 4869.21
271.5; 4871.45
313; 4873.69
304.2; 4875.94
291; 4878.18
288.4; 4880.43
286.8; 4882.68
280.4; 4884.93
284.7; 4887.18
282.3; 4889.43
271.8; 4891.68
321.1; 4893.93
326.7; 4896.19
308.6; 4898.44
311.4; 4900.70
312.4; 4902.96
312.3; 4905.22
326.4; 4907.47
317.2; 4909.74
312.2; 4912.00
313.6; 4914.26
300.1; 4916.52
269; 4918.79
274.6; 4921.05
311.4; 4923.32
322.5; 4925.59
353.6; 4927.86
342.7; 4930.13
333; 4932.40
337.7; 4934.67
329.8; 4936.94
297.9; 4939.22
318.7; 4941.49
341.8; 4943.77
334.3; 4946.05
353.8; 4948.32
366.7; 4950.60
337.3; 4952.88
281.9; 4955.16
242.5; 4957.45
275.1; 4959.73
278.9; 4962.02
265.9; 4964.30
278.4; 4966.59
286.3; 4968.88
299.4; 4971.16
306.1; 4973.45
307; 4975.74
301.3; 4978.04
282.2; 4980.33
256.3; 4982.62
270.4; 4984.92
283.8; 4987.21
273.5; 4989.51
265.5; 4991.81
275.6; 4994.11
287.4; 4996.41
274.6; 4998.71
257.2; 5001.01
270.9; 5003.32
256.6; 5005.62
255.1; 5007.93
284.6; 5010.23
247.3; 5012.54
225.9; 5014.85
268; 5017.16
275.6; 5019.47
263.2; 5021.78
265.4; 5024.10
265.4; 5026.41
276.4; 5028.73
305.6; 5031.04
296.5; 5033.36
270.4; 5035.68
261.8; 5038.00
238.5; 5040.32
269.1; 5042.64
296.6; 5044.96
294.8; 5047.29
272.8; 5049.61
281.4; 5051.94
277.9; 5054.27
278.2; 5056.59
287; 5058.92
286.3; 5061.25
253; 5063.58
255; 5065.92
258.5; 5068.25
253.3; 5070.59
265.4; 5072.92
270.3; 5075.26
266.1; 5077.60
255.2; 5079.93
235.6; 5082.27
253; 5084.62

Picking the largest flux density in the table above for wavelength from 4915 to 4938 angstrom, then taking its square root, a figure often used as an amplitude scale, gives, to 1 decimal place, 18.8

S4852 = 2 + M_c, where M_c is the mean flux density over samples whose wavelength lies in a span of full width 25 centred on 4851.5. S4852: 286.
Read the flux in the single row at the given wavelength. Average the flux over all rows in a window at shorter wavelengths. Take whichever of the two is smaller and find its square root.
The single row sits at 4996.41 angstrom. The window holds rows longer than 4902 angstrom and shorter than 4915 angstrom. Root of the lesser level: 17.0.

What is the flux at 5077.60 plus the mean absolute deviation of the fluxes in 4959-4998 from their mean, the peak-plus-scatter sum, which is 278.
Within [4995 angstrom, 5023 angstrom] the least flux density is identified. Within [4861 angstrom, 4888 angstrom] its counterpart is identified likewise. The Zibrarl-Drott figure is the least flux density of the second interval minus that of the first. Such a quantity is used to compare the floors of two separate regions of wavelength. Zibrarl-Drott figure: 46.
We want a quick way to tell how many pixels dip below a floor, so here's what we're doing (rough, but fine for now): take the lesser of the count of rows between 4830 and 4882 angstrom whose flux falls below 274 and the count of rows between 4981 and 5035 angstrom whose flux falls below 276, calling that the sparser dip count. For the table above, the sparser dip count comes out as 6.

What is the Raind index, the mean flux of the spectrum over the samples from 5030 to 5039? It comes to 284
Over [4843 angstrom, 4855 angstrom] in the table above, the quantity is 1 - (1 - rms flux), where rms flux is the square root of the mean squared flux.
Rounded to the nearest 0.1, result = 283.6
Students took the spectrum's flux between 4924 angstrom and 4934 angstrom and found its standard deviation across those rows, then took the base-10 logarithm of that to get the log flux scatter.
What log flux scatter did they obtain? 1.1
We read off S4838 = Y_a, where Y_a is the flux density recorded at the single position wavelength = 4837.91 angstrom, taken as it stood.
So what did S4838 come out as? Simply 275.3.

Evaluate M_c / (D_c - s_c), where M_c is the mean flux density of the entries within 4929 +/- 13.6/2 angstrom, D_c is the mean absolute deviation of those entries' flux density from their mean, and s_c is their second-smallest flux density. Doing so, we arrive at -1.07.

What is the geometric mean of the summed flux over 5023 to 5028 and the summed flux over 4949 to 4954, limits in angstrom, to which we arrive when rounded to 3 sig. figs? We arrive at 611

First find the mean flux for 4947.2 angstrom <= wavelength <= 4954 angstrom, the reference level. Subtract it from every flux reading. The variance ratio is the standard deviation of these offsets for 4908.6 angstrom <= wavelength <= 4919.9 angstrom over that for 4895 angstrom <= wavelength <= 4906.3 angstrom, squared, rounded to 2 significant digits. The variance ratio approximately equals 7.7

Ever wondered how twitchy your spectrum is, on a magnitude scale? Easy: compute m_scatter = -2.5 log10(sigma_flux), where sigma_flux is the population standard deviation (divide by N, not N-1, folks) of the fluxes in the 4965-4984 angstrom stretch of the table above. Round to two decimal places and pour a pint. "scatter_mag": -3.03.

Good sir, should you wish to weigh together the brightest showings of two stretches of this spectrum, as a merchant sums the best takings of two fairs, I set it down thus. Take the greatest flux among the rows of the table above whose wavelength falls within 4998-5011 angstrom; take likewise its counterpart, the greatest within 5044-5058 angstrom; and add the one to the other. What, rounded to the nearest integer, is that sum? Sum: 581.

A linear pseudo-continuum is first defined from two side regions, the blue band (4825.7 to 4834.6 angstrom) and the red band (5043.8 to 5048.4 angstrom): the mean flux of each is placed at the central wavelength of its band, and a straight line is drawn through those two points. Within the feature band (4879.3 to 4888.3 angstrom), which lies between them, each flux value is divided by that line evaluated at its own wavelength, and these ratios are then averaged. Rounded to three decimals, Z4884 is 1.030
